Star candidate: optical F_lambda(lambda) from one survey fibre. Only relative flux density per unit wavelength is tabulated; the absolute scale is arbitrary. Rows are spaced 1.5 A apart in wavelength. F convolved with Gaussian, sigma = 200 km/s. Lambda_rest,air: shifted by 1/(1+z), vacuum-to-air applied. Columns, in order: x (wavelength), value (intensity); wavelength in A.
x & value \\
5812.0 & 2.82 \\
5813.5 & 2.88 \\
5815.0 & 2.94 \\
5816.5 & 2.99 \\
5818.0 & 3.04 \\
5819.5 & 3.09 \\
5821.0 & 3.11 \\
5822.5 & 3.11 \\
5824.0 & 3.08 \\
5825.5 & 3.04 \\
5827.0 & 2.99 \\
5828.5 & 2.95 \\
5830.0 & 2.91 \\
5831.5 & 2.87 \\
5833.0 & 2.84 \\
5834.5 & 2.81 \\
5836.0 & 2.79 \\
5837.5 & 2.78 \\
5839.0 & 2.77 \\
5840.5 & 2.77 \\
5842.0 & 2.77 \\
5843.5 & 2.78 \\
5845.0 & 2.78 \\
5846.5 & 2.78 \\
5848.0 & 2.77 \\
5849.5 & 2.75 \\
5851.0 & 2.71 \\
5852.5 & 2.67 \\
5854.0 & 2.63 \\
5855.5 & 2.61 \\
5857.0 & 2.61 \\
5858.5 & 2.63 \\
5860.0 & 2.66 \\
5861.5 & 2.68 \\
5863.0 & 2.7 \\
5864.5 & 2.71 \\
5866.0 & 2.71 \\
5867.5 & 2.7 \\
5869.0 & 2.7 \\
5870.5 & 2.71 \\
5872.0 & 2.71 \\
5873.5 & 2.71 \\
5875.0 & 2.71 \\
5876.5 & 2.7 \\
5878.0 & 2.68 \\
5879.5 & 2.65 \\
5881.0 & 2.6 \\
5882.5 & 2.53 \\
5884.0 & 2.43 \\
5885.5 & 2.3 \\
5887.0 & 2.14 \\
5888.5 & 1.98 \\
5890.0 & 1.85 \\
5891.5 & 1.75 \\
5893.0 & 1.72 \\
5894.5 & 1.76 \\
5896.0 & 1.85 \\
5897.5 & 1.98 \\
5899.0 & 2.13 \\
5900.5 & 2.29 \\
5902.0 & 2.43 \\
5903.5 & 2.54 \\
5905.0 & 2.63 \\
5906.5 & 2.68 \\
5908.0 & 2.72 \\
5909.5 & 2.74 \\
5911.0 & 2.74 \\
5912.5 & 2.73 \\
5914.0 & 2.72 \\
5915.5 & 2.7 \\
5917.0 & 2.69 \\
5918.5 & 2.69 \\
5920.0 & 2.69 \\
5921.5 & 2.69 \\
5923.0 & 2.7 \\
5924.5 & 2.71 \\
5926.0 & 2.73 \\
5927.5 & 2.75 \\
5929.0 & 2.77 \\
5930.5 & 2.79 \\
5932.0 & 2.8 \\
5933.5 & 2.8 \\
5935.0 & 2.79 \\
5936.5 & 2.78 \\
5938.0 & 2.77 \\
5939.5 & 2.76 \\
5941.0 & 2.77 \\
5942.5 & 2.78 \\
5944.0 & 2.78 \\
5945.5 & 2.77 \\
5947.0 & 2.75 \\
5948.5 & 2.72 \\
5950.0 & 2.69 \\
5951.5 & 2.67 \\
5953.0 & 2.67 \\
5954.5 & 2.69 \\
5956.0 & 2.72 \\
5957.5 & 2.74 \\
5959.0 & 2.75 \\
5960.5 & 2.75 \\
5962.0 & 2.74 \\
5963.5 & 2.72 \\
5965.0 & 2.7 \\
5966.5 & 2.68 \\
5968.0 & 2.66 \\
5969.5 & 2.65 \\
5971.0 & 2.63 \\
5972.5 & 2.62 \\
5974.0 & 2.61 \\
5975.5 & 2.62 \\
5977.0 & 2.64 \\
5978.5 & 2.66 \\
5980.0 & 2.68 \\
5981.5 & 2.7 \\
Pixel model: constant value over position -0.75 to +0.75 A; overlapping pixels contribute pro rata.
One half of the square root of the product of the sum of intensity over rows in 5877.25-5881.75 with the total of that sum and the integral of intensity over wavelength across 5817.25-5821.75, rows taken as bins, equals 6.57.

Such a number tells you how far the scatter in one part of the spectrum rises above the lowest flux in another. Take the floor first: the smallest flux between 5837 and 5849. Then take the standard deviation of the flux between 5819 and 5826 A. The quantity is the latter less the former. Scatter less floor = -2.74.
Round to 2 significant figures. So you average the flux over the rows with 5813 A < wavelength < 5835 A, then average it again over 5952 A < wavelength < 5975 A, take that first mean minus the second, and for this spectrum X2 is 0.29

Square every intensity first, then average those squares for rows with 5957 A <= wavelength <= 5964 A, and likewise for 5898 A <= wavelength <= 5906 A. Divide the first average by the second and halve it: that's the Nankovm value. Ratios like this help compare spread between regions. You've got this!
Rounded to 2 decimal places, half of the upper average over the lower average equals 0.65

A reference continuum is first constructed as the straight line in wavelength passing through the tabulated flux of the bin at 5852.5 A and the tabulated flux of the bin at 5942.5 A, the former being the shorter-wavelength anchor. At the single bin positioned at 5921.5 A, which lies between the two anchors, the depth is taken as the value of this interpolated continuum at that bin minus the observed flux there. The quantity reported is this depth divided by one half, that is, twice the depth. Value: 0.13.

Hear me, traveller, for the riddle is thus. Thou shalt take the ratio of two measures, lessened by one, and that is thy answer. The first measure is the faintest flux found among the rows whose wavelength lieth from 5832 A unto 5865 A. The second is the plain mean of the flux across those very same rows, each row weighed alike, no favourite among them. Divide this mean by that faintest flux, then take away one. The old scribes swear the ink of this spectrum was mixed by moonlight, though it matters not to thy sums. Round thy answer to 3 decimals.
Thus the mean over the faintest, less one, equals 0.045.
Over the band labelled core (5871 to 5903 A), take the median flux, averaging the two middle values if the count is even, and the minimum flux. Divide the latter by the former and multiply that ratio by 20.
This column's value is 15.0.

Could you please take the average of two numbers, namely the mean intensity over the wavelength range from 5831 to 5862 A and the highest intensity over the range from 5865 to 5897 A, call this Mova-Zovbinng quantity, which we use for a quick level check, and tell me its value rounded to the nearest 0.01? 2.72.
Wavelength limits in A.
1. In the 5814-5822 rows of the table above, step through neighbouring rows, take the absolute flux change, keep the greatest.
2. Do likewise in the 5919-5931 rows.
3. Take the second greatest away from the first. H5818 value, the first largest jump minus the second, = 0.030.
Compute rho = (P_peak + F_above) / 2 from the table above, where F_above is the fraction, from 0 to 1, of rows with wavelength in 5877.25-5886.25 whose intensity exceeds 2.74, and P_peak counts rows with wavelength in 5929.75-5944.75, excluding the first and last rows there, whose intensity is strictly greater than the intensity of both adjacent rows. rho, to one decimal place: 0.0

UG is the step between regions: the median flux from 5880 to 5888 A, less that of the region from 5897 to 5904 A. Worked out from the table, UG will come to 0.14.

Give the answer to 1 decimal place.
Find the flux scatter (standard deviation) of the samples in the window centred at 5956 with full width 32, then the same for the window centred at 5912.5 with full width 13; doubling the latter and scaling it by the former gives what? 1.0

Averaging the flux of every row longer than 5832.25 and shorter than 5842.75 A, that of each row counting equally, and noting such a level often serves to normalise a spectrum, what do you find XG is 2.79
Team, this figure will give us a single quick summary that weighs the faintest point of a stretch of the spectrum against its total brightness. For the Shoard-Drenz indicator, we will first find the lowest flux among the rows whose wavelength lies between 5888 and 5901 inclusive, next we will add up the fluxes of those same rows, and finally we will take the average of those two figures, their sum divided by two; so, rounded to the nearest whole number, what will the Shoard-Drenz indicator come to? 10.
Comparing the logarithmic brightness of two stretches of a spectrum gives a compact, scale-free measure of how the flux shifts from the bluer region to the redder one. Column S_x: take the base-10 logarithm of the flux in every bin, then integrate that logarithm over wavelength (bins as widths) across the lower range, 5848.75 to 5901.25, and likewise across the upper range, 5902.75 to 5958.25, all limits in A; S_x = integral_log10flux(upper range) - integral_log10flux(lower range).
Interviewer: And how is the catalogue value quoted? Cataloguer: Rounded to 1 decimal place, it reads 4.0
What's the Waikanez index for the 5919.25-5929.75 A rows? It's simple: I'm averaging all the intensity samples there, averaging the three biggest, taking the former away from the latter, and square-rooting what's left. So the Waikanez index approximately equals 0.2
